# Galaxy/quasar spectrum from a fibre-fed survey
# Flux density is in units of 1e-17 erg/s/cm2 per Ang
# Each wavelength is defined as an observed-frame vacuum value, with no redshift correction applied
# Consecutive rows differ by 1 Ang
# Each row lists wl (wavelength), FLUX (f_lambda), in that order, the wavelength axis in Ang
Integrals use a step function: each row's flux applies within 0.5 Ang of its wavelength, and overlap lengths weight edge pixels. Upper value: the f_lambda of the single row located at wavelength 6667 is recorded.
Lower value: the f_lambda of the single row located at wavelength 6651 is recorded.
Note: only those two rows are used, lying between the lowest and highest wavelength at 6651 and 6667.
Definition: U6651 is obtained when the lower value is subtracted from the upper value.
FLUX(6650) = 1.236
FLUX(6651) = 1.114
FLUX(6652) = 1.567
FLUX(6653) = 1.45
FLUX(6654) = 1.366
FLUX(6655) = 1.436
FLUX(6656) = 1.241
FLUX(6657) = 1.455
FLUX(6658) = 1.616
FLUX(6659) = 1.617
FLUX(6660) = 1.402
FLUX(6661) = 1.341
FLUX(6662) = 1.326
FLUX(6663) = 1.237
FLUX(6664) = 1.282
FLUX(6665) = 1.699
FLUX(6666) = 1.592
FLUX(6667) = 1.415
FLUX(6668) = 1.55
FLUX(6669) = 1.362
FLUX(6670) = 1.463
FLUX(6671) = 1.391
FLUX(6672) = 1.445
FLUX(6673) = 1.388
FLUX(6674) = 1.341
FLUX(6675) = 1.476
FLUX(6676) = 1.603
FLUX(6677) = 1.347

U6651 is 0.30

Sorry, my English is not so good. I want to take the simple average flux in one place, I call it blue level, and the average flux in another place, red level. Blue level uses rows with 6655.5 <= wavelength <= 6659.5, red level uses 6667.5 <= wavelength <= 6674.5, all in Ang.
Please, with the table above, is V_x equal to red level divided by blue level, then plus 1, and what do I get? 1.96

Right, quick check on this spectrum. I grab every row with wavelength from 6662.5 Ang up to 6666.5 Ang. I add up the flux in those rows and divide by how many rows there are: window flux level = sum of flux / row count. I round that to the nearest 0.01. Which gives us 1.45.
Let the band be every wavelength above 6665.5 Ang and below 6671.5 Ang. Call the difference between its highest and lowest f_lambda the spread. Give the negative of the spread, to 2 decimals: -0.23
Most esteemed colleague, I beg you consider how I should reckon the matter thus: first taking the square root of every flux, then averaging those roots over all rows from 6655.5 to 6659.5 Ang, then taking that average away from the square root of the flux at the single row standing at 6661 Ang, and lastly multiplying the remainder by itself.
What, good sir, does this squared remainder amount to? 0.0033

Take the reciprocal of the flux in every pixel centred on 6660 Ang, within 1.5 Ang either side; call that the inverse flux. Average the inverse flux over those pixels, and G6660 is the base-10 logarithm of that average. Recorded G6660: -0.160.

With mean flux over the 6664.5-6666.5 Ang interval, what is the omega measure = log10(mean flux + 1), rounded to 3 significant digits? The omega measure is 0.423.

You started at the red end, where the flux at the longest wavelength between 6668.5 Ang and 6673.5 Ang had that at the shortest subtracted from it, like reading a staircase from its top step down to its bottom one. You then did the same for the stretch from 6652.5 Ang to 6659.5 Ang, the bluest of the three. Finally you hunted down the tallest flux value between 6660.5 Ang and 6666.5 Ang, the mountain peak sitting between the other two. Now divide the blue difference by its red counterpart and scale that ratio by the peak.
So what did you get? 11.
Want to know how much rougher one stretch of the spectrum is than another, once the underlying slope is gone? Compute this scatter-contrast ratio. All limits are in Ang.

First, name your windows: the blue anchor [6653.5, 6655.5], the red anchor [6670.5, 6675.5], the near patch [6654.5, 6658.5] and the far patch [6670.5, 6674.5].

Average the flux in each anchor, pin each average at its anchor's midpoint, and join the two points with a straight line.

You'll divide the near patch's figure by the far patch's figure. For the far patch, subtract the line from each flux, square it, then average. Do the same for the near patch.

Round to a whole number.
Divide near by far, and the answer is 11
